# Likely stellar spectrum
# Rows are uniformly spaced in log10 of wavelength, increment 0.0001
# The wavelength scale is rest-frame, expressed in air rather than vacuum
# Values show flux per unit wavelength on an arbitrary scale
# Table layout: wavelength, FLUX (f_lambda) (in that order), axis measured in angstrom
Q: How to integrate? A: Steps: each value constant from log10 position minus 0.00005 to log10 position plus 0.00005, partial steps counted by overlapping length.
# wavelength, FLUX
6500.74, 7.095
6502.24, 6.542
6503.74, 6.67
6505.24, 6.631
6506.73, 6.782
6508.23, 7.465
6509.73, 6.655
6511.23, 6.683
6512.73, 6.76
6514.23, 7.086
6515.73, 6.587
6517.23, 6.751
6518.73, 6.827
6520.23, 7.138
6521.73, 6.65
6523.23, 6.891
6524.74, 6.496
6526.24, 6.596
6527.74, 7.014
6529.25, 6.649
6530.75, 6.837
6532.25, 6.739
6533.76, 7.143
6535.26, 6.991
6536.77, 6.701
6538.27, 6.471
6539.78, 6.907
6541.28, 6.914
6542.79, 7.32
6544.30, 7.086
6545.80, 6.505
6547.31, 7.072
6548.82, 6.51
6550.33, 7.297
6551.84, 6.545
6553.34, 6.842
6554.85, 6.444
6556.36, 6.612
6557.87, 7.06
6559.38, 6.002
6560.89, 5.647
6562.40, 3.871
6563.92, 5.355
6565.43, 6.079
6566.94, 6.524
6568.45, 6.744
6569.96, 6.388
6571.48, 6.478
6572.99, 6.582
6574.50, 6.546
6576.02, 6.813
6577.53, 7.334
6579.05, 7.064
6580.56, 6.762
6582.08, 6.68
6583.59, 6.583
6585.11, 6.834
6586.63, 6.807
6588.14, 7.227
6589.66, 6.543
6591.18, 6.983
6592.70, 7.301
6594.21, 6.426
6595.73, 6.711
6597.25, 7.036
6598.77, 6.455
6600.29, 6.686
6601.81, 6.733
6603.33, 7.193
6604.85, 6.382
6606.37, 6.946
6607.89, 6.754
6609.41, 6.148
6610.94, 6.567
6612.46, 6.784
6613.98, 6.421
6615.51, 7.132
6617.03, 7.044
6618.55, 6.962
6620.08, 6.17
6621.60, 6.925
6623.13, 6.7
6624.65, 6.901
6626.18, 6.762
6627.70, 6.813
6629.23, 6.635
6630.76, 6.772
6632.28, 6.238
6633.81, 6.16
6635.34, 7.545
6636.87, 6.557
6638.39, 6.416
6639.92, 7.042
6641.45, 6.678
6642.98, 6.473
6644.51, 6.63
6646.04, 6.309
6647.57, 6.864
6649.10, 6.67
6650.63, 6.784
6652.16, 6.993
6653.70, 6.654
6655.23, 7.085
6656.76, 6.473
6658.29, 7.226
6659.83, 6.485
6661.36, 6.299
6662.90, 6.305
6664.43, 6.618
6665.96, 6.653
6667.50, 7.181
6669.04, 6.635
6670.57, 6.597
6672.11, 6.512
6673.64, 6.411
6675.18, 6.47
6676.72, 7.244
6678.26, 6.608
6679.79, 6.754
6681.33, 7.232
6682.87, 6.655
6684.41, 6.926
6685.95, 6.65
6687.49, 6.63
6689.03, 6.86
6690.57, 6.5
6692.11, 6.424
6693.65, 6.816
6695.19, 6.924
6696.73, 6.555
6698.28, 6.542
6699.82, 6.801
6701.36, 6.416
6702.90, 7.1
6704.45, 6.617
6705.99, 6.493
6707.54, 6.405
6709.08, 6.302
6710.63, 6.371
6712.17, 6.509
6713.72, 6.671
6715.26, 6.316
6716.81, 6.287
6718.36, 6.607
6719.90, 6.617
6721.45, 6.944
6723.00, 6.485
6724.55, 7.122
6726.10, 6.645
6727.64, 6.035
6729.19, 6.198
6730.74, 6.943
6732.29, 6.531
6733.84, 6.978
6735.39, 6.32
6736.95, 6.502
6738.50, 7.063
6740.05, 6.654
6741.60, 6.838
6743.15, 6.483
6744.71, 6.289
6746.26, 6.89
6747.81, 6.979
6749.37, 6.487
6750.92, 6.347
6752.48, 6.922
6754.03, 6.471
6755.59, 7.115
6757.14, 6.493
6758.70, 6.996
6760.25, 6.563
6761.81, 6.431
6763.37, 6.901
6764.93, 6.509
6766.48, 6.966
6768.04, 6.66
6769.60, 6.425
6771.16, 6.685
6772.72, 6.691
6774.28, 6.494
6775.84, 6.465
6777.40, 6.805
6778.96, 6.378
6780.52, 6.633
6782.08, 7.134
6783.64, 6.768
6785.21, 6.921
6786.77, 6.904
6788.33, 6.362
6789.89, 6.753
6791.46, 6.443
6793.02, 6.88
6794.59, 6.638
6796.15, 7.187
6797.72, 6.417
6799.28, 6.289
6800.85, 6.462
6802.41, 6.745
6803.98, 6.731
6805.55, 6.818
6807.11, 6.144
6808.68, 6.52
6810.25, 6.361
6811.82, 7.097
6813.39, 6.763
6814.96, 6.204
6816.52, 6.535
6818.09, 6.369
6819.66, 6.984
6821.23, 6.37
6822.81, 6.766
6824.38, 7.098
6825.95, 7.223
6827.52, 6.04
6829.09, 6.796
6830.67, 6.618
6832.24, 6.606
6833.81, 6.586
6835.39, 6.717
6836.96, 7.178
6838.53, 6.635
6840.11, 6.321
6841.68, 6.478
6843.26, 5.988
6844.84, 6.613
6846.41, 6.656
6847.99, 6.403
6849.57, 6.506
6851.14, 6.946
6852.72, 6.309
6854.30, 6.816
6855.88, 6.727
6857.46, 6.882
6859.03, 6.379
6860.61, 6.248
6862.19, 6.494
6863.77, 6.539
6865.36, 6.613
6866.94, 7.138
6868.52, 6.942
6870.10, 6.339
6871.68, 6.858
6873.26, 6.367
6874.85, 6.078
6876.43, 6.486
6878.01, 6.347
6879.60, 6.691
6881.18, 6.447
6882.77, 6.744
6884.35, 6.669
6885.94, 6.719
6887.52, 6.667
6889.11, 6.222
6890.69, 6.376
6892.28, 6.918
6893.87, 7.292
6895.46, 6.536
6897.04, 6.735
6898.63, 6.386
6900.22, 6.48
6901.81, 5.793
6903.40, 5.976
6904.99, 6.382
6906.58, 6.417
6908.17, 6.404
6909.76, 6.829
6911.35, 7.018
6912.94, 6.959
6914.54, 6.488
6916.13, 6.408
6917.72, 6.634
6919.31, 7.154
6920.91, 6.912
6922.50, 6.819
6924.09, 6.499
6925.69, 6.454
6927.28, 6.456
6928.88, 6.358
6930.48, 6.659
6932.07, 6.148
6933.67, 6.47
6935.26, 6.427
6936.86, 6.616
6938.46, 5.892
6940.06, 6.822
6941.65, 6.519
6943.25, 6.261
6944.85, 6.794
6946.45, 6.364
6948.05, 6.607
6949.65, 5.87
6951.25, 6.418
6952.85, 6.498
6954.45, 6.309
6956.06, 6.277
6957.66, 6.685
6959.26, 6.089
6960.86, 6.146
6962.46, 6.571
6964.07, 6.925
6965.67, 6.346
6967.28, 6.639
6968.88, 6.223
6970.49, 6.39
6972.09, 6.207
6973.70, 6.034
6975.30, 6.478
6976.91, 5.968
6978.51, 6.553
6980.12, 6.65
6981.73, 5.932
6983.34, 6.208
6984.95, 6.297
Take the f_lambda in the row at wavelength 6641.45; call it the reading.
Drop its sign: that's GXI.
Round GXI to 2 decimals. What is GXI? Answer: 6.68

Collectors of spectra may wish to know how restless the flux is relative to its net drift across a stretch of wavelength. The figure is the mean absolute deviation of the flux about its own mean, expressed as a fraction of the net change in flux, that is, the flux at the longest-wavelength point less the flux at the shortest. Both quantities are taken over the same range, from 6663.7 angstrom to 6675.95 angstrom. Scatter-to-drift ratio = -1.0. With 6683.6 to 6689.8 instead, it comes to -1.9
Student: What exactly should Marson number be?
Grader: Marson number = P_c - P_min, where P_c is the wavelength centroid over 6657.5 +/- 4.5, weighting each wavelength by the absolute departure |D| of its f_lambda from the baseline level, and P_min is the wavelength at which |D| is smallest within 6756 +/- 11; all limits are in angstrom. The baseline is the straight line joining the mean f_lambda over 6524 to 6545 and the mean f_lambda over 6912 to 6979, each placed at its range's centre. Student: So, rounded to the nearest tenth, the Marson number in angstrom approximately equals -102.0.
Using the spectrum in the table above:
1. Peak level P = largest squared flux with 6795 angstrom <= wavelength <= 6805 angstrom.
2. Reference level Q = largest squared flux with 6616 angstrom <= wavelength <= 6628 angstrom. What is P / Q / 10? 0.104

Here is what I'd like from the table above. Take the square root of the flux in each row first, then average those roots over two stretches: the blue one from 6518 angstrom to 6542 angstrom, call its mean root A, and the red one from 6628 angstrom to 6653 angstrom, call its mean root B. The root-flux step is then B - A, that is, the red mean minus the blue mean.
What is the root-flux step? -0.03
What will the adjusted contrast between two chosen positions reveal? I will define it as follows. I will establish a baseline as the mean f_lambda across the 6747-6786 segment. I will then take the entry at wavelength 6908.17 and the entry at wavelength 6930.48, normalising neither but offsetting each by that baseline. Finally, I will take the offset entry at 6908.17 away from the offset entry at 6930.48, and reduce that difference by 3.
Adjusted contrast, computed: -2.7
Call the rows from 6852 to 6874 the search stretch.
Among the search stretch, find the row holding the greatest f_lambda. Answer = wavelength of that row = 6866.94 angstrom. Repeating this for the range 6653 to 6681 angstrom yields 6676.72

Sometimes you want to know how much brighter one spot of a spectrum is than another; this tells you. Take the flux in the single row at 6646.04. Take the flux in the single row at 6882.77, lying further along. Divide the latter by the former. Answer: 1.07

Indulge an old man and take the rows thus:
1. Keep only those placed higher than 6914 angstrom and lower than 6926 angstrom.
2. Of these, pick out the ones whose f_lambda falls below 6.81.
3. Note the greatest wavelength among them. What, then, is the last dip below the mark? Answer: 6925.69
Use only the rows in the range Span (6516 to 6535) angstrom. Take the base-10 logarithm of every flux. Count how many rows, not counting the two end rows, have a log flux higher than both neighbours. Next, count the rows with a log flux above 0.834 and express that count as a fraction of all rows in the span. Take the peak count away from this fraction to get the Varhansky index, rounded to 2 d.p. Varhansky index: -3.50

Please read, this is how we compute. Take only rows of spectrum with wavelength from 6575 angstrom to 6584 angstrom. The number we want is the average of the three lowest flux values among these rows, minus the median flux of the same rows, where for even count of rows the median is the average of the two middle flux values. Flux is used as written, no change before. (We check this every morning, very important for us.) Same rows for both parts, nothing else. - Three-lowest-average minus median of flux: -0.11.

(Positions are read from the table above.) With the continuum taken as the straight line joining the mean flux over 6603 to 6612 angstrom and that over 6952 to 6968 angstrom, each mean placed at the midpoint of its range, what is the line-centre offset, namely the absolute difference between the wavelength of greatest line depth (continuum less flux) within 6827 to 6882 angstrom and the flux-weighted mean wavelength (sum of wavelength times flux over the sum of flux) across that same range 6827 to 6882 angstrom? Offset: 11.0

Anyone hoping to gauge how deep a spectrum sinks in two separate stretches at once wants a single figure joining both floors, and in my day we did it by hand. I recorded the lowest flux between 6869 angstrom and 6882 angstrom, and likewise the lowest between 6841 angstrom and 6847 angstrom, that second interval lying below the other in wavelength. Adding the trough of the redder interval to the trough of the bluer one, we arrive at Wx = 12.07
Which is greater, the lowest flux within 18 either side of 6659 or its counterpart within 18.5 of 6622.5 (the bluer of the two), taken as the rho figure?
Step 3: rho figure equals 6.30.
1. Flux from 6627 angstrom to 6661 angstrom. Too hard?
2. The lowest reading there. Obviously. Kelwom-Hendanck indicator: 6.16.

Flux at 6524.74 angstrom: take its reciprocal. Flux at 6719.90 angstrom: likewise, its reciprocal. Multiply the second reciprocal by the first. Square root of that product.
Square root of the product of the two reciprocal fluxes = 0.153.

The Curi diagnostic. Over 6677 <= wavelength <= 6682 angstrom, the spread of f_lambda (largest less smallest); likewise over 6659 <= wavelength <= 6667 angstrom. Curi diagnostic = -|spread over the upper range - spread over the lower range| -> -0.27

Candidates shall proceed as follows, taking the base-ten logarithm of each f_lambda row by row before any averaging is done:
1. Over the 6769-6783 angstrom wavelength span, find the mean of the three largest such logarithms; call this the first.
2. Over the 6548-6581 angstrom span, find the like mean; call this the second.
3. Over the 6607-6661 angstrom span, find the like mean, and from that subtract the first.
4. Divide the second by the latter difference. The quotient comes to 33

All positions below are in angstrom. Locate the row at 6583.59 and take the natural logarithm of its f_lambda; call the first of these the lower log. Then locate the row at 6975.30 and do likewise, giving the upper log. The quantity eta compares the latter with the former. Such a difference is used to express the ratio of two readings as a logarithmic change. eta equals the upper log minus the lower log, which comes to -0.02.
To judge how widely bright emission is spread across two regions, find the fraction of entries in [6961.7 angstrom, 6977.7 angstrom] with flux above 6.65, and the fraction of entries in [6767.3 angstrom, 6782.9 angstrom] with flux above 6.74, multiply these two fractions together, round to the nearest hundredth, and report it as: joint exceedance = 0.02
